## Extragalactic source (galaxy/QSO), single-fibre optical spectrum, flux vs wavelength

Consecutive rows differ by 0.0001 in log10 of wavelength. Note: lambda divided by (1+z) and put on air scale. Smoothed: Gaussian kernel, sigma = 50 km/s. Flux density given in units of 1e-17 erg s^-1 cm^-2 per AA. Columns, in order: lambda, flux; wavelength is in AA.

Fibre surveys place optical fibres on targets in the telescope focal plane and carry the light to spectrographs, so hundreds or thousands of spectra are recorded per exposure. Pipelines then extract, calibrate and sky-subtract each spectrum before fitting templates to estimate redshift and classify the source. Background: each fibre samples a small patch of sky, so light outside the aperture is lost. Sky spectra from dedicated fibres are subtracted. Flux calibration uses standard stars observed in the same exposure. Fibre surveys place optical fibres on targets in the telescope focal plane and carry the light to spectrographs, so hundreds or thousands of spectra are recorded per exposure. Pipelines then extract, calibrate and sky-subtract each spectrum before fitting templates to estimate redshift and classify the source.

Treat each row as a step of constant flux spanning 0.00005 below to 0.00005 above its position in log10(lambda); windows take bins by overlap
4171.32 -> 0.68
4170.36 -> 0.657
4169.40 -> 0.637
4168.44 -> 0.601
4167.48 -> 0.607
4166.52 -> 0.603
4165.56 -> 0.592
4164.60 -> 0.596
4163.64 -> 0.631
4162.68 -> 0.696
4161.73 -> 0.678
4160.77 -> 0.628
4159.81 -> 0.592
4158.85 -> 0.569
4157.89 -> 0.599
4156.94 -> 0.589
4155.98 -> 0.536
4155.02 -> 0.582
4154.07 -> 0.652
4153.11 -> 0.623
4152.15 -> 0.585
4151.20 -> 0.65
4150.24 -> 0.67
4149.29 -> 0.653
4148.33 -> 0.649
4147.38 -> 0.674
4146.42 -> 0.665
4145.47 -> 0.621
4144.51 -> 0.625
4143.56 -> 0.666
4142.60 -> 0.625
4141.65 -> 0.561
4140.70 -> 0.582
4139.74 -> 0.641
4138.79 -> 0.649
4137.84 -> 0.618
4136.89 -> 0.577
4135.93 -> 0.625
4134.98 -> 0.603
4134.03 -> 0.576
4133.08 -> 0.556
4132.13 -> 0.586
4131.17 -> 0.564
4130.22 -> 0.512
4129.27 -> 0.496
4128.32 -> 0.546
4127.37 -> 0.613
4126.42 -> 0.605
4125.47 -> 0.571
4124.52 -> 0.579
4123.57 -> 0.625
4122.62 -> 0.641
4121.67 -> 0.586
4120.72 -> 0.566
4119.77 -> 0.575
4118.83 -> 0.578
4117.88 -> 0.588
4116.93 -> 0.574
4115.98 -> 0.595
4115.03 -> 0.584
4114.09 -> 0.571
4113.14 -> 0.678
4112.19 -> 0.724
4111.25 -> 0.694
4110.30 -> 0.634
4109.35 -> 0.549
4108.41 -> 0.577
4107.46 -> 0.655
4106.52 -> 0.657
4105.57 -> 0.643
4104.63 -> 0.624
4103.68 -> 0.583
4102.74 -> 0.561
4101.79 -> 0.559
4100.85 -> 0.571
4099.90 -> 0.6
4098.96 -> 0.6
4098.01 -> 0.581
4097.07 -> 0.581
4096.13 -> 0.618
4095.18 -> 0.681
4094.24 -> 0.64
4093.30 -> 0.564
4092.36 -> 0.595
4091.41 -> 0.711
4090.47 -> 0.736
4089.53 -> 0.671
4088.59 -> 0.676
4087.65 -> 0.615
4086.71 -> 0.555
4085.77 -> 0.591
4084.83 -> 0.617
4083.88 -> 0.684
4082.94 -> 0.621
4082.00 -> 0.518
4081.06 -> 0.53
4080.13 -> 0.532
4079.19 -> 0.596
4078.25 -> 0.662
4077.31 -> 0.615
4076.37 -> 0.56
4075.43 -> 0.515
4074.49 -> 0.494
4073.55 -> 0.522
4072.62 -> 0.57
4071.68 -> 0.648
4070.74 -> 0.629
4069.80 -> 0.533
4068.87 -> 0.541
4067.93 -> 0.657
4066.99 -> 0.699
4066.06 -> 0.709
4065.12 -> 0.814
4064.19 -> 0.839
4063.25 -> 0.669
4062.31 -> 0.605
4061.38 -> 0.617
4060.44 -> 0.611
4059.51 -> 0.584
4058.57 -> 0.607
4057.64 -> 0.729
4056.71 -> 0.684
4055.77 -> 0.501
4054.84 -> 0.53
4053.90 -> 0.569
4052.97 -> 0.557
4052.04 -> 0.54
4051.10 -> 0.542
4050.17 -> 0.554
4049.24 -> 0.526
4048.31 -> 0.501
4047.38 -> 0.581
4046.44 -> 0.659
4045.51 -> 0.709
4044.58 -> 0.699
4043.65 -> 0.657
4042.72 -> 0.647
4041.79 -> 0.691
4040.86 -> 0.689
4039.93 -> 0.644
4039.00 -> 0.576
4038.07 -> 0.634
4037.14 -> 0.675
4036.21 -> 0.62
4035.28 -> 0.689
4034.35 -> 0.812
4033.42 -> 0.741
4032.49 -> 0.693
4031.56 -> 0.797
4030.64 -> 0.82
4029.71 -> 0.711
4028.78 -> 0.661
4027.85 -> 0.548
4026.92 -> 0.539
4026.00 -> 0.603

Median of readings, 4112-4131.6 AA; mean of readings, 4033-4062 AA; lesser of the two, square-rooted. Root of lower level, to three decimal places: 0.761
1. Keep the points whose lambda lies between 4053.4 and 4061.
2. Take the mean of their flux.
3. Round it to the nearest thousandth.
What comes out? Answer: 0.602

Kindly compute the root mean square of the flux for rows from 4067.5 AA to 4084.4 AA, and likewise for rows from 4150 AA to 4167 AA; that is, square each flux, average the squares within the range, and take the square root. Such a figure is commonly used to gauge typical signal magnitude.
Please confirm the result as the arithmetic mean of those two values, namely 0.599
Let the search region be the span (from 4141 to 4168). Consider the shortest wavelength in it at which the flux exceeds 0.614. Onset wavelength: 4142.60 AA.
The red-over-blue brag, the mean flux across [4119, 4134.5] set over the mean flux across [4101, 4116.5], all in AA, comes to 0.93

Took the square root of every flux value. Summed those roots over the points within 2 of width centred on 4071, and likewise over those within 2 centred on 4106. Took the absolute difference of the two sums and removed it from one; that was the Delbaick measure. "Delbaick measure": 0.99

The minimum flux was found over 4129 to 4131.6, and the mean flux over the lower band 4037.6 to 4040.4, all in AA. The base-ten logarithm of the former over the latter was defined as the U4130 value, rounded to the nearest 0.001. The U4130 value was -0.096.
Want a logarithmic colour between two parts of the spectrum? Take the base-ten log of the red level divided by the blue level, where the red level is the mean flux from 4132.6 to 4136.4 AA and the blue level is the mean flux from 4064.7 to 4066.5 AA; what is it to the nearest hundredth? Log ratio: -0.11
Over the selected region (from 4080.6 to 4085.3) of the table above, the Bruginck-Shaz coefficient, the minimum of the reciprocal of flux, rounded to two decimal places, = 1.46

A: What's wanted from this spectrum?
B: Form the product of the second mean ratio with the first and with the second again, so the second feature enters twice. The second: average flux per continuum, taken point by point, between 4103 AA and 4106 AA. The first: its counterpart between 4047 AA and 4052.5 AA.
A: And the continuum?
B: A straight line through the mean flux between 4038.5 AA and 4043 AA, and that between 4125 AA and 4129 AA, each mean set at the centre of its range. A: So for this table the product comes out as 0.89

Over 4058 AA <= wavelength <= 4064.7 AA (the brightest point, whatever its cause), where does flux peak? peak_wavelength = 4064.19 AA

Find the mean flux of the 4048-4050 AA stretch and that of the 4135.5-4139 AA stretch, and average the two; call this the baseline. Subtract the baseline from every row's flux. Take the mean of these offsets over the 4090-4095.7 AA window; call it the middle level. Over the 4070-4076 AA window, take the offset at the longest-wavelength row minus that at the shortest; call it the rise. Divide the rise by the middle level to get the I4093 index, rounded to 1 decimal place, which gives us -1.3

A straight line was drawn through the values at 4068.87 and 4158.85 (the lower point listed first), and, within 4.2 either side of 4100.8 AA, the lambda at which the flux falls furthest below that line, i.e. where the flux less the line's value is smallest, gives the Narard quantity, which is 4101.79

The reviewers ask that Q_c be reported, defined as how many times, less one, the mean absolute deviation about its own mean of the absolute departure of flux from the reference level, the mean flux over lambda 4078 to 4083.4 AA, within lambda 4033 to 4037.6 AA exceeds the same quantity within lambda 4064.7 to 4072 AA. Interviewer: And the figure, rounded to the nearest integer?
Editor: 0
